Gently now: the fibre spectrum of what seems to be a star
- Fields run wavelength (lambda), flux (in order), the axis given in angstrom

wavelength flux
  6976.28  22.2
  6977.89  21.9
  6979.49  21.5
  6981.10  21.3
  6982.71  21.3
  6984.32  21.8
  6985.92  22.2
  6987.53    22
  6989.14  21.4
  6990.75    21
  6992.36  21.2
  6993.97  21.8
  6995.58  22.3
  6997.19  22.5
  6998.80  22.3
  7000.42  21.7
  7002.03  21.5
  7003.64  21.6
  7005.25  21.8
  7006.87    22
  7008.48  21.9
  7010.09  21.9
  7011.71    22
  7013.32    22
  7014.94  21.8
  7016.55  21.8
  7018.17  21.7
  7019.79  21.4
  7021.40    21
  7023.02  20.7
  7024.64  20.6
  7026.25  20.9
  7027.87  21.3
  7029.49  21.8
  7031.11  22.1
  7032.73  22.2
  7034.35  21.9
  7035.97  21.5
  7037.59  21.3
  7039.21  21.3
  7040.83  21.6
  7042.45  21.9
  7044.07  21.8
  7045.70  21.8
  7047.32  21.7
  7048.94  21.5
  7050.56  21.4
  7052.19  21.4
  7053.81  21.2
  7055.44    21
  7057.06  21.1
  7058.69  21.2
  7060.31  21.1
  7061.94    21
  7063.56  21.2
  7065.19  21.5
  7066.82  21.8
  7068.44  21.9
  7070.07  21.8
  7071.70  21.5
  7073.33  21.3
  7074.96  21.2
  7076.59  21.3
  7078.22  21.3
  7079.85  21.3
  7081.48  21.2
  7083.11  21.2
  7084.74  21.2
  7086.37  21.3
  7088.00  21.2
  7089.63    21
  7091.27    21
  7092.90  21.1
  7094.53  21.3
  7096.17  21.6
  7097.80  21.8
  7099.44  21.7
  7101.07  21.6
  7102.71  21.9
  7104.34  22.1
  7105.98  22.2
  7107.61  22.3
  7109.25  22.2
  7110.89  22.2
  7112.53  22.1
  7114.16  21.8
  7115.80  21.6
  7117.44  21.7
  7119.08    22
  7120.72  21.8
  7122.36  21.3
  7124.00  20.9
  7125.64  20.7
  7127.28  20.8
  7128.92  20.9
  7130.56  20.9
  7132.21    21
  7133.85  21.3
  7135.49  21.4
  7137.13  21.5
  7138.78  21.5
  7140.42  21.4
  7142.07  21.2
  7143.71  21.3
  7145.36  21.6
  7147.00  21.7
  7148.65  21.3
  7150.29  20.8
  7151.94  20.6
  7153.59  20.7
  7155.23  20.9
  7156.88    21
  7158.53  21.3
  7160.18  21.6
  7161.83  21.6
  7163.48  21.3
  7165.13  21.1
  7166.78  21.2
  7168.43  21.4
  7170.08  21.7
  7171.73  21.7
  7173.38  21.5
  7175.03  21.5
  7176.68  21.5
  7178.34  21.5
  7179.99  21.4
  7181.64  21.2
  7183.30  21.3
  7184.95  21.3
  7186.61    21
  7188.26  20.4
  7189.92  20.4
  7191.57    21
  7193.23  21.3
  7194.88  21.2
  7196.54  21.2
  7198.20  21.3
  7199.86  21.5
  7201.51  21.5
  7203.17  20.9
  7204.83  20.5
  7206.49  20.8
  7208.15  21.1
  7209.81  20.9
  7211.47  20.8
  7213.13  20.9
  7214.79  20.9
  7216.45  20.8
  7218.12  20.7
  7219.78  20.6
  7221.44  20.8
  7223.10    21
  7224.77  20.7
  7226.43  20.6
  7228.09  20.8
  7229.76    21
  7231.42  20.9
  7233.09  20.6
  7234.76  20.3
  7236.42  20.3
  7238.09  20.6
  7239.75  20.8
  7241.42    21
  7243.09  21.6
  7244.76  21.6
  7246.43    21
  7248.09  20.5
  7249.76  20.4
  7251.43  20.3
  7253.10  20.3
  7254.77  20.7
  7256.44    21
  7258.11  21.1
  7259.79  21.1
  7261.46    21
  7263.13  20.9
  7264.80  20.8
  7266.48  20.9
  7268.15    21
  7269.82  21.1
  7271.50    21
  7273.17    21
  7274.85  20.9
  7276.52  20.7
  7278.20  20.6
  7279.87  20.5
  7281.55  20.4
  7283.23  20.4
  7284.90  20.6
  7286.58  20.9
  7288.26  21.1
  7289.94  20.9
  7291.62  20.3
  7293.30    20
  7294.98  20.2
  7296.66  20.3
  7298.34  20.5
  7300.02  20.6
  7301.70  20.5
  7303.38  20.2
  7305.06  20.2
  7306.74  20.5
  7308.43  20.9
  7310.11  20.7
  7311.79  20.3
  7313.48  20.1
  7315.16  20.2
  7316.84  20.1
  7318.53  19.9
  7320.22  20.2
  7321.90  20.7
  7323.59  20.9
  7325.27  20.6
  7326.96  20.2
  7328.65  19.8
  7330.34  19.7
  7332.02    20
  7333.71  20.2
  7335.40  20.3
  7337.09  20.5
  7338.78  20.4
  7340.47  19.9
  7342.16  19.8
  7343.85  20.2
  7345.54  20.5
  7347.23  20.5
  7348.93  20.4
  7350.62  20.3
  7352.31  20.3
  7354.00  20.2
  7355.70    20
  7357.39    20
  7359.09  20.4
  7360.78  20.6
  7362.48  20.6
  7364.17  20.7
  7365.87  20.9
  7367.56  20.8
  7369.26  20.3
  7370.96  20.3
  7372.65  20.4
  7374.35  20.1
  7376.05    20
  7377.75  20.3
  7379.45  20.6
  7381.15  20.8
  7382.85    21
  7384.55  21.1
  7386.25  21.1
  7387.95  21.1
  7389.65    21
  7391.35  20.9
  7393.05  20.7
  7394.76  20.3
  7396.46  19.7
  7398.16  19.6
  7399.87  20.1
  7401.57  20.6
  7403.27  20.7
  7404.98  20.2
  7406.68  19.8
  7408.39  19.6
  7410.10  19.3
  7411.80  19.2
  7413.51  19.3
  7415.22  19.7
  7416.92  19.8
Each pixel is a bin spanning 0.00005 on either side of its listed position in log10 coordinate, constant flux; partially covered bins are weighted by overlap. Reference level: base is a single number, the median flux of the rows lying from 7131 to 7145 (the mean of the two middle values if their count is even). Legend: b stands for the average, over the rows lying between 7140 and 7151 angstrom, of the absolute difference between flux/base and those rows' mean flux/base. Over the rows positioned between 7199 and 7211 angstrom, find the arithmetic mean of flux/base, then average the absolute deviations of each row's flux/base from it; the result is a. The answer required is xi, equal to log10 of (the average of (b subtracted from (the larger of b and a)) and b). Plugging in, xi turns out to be -2.17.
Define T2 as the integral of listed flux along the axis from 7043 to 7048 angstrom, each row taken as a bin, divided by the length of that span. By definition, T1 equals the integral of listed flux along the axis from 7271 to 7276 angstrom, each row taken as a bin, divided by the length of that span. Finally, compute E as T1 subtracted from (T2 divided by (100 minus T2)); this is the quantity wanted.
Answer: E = -20.7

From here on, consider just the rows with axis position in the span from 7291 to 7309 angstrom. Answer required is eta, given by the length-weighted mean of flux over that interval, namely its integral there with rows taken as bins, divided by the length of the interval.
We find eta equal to 20.4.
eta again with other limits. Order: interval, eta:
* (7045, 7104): 21.4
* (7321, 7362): 20.3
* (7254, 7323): 20.6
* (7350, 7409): 20.4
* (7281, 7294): 20.6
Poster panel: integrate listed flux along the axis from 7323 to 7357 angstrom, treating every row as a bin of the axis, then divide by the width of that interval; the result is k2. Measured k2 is 20.2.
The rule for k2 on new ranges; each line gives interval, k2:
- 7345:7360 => 20.3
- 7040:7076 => 21.4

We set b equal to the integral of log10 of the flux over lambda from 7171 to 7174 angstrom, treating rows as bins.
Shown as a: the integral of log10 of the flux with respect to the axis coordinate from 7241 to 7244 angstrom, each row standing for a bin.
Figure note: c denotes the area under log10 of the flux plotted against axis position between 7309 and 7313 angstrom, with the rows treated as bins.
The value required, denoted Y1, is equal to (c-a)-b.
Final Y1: -2.7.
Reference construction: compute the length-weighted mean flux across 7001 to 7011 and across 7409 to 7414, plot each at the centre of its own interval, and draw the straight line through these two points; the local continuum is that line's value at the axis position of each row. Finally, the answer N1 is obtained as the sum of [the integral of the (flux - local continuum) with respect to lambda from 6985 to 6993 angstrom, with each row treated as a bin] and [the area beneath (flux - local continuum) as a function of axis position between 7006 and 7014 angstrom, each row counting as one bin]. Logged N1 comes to -1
